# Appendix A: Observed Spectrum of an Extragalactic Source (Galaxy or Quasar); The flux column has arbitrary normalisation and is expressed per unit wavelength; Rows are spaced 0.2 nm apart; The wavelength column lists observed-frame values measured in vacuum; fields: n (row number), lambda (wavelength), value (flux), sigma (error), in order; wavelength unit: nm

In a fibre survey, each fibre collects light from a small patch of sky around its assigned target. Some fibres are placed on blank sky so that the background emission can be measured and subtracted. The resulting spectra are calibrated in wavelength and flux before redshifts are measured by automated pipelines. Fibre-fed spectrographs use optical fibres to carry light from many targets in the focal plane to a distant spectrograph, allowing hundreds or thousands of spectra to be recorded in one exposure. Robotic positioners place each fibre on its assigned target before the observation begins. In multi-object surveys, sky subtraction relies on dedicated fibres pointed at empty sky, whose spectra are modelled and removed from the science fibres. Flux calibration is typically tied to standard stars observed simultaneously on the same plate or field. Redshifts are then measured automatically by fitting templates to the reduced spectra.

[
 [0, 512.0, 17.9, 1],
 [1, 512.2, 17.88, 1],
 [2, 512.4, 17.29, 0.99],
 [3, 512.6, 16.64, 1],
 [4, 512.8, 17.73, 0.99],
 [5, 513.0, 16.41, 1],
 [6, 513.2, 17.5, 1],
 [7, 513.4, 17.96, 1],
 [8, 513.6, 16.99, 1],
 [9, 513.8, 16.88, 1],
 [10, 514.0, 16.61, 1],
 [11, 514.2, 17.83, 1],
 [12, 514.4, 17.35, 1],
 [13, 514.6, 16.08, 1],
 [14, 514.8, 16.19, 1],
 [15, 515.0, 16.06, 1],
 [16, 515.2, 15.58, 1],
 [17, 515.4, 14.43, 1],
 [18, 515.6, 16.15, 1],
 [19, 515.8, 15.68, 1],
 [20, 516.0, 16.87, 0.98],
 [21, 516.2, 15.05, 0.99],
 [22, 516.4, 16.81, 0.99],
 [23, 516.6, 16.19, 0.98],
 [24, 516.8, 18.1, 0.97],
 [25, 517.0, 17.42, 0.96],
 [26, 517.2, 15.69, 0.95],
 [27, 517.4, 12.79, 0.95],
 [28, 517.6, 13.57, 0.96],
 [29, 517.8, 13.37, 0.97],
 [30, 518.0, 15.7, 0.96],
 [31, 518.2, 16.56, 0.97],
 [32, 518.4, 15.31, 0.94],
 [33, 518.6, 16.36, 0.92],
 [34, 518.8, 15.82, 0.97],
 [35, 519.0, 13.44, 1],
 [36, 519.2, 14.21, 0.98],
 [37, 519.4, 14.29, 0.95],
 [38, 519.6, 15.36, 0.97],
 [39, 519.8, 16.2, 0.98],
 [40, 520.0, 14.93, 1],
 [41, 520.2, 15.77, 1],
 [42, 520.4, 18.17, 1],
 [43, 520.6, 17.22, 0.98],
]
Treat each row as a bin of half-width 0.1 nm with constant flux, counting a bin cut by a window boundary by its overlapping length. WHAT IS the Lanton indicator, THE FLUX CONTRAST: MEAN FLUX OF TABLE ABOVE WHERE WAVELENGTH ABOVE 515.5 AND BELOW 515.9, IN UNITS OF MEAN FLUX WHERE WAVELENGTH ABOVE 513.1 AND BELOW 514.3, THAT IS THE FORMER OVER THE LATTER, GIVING 0.92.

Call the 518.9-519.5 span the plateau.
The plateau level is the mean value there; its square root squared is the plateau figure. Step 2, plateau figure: 14.0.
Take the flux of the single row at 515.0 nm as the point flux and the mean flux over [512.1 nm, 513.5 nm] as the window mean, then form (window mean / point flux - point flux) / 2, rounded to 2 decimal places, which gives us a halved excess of -7.49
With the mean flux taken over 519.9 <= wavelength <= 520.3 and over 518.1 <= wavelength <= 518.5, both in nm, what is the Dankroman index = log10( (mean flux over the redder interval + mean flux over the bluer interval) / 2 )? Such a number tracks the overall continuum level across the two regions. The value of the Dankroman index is 1.19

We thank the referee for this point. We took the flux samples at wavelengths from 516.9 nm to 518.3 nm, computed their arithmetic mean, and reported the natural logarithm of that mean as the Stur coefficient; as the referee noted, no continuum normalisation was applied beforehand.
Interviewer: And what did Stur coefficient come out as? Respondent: 2.71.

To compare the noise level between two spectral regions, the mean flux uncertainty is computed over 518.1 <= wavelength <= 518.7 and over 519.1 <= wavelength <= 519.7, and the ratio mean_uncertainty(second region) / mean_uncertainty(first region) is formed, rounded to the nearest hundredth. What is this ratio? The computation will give 1.02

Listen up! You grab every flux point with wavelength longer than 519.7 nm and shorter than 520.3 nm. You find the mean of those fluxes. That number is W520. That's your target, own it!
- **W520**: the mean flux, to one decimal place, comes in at 15.6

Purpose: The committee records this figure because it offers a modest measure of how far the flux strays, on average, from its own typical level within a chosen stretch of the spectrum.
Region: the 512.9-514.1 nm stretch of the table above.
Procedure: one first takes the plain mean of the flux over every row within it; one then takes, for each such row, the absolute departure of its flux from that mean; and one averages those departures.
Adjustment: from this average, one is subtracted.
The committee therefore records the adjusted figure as -0.55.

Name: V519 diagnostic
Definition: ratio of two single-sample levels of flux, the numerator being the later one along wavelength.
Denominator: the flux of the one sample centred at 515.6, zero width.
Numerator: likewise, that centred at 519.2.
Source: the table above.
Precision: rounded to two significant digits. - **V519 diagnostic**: 0.88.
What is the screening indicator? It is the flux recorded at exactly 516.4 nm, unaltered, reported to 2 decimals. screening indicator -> 16.81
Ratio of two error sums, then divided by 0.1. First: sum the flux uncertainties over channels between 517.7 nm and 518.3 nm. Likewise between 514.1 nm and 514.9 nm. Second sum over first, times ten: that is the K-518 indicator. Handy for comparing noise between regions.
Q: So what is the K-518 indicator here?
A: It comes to 13.8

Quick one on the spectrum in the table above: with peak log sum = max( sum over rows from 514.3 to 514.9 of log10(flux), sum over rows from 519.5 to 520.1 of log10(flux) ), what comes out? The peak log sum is 3.65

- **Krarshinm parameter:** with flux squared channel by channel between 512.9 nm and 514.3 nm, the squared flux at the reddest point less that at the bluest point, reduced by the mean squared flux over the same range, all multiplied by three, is -739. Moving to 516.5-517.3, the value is -902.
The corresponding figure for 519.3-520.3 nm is -571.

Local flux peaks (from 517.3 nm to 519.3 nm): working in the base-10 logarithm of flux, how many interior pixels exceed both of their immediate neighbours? 3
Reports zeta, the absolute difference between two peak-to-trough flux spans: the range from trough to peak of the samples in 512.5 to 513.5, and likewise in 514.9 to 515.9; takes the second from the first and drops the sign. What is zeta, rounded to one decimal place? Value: 0.2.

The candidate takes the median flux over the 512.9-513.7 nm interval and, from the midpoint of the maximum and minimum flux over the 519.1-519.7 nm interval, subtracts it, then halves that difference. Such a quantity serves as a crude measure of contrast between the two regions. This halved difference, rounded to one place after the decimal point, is -1.2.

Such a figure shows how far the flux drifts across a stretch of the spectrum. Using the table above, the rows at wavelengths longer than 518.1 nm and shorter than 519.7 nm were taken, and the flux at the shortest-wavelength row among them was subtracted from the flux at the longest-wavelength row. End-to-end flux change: -1.2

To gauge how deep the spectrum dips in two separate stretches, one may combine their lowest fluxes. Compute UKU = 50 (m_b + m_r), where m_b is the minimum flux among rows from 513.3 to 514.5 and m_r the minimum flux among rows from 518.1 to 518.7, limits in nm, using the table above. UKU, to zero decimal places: 1596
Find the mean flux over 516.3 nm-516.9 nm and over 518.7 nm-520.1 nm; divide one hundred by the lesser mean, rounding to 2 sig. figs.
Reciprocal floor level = 6.7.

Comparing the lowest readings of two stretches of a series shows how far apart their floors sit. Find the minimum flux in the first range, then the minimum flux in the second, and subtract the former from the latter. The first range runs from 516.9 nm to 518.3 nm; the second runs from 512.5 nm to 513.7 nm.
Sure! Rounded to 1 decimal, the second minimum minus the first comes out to 3.6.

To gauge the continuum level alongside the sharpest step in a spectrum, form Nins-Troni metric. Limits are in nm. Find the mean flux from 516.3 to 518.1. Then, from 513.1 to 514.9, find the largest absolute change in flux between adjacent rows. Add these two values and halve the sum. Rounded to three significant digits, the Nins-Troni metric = 8.39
